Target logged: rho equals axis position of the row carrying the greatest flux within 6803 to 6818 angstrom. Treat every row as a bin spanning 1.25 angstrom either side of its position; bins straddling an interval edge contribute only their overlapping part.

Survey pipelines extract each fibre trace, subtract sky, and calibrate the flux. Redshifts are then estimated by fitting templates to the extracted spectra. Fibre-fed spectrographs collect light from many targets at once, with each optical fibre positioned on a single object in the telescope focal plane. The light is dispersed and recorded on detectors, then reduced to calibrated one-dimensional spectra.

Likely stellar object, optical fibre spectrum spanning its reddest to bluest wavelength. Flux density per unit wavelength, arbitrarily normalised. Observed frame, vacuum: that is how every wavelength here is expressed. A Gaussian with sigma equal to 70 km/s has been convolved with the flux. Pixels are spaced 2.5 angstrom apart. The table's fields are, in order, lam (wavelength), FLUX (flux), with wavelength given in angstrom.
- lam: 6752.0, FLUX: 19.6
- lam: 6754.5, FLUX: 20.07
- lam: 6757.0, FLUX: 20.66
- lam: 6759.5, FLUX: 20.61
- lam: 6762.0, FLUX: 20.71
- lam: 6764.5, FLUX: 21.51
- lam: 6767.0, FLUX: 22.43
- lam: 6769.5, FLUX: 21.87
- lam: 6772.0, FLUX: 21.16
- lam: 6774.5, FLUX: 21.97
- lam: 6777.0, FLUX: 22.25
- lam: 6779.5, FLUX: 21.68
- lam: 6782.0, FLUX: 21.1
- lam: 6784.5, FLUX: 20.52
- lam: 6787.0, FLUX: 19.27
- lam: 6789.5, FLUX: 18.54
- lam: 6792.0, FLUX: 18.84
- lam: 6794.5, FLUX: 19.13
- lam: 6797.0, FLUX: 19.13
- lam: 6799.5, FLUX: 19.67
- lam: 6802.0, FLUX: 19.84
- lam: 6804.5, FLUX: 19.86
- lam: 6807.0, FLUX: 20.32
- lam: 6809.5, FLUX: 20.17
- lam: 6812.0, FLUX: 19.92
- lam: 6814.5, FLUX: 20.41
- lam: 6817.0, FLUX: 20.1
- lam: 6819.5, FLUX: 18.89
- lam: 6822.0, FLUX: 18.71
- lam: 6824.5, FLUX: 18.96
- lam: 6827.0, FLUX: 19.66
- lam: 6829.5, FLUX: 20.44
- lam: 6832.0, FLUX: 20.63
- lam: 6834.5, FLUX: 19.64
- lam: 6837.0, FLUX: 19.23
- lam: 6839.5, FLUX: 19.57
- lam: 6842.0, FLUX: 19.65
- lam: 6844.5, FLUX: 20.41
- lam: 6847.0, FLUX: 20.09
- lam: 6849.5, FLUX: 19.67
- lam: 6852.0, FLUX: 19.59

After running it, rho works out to 6814.5 angstrom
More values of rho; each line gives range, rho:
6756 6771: 6767.0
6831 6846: 6832.0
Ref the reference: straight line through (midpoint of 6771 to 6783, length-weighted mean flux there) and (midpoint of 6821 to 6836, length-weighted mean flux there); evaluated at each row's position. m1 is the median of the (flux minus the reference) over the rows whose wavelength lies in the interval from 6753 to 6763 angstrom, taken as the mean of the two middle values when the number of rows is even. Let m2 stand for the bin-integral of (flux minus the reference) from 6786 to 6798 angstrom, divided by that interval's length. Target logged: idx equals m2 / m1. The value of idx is 1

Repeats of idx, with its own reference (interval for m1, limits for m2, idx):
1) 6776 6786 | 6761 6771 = 4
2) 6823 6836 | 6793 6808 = -6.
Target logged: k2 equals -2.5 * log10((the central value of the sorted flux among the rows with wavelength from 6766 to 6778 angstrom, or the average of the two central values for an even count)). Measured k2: -3.35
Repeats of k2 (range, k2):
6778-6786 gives -3.31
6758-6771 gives -3.33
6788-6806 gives -3.20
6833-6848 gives -3.23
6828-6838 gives -3.25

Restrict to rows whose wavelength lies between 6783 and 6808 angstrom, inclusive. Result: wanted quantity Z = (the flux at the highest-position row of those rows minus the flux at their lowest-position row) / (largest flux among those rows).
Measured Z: -0.010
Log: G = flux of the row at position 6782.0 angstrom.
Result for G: 21.1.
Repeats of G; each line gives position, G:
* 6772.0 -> 21.16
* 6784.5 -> 20.52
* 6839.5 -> 19.57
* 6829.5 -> 20.44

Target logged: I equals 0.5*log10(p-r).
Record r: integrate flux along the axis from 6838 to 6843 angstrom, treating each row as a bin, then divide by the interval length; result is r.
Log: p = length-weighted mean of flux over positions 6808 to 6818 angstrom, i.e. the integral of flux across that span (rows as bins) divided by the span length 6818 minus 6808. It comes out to -0.12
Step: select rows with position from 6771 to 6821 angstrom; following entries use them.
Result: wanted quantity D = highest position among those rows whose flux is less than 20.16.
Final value 6819.5 angstrom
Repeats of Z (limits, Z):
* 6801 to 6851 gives -0.008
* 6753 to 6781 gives 0.072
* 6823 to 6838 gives 0.013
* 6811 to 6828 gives -0.013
